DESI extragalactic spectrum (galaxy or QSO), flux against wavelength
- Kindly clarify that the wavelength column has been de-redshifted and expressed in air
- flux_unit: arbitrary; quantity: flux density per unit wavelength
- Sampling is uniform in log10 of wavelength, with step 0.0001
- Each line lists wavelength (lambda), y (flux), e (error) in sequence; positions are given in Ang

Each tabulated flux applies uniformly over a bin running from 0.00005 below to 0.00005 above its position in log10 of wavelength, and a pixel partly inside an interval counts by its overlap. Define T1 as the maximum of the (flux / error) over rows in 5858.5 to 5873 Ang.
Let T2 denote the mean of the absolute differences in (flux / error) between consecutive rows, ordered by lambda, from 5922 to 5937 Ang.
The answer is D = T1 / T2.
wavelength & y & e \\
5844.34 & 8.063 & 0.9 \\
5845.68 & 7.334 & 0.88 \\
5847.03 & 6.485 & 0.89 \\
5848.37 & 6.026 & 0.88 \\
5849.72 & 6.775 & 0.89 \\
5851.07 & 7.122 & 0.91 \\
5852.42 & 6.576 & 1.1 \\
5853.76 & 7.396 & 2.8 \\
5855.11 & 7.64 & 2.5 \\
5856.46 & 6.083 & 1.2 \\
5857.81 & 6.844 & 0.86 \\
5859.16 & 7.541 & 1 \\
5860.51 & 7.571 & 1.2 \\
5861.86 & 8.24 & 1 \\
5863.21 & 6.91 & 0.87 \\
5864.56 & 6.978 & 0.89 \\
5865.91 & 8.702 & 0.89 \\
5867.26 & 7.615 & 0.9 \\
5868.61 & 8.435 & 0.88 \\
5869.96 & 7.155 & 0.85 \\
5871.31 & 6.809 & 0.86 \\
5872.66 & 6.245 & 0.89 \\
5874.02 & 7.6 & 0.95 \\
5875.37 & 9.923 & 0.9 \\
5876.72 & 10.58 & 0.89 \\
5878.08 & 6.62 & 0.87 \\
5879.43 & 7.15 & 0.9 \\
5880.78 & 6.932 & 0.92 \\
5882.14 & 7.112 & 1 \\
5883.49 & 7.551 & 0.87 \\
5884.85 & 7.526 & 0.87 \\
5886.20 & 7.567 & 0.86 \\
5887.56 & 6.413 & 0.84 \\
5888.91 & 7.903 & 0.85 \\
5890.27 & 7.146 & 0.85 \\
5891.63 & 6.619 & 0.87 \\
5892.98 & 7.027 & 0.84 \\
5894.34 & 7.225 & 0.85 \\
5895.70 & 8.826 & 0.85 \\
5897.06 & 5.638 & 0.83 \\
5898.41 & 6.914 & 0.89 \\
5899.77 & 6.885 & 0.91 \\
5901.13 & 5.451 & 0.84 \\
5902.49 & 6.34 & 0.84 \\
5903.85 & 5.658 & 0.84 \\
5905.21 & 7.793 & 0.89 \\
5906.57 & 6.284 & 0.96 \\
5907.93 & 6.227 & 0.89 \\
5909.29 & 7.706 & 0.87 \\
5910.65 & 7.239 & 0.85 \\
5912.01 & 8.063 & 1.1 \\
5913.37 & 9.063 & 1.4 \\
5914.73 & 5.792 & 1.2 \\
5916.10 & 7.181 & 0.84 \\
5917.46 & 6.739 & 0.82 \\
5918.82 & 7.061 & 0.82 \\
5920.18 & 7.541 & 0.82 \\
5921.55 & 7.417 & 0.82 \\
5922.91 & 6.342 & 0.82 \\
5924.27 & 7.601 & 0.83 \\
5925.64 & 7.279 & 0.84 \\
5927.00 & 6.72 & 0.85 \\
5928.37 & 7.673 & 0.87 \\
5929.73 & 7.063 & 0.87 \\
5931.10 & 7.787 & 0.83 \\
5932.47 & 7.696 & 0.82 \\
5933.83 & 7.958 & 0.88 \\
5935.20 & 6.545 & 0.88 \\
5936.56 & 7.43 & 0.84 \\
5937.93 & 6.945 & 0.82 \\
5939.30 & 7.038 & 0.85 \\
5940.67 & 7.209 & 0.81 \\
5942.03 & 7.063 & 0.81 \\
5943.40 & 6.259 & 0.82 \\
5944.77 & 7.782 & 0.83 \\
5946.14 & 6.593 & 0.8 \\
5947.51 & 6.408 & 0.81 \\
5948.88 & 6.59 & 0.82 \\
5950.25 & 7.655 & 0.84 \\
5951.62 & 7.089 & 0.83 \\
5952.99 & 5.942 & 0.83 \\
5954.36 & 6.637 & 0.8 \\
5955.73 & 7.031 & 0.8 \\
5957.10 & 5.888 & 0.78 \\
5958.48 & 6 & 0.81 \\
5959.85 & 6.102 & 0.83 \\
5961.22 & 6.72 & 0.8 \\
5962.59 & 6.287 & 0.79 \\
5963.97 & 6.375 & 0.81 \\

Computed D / 11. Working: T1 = 9.8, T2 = 0.89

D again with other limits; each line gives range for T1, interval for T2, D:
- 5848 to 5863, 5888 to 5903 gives 7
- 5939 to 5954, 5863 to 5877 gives 8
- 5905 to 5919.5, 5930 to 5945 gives 12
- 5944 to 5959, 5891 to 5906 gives 7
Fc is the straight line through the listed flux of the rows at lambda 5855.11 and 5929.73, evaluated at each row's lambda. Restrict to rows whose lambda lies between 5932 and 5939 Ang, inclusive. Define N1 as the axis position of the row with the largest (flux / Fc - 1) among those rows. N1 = 5933.83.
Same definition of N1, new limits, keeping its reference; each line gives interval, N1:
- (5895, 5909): 5895.70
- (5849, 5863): 5861.86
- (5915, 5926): 5924.27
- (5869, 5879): 5876.72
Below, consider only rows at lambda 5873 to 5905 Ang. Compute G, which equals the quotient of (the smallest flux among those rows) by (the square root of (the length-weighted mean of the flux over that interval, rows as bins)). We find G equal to 2.03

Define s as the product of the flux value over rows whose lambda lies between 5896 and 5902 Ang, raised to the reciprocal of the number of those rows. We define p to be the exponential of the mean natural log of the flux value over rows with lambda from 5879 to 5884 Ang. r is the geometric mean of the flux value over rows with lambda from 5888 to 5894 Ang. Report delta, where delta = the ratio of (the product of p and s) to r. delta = 6.21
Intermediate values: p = 7.18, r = 7.16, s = 6.18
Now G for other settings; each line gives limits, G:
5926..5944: 2.33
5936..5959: 2.26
